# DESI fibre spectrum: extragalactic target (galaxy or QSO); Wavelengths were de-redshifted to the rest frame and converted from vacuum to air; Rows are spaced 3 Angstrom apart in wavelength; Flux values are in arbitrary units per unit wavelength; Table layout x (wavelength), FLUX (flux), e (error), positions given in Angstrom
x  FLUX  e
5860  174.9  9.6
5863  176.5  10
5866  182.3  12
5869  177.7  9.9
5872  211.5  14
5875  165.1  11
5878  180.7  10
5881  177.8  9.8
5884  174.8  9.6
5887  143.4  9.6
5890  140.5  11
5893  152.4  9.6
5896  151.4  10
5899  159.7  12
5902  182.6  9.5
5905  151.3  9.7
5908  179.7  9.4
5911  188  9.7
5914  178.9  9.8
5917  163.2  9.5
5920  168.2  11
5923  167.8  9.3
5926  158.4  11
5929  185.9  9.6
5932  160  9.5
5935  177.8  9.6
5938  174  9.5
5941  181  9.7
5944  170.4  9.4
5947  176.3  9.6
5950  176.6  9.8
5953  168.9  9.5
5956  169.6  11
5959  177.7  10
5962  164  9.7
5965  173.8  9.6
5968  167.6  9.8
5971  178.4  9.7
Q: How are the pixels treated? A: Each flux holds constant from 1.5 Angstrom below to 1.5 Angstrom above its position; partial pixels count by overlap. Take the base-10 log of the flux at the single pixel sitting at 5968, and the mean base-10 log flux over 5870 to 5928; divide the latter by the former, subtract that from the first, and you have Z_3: 1.22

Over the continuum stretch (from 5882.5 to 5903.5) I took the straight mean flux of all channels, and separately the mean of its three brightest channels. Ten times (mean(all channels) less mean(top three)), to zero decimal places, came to -145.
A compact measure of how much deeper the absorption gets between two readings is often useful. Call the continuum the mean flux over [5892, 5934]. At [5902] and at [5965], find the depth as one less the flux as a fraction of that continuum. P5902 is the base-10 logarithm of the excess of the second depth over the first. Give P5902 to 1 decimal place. -1.3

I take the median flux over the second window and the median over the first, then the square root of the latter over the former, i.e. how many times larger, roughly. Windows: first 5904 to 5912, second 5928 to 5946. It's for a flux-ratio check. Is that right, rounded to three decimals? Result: 1.011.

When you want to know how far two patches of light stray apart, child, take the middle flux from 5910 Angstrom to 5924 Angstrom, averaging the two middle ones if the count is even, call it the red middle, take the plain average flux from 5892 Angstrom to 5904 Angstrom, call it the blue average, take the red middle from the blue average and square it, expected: 45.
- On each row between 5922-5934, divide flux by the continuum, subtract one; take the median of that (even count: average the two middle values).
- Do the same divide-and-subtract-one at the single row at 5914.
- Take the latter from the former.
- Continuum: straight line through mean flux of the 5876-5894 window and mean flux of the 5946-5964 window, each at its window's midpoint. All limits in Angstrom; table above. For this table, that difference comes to -0.10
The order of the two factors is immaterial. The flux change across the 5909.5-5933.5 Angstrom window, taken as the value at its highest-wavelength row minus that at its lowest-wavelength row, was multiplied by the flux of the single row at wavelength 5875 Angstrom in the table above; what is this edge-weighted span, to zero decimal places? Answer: -4623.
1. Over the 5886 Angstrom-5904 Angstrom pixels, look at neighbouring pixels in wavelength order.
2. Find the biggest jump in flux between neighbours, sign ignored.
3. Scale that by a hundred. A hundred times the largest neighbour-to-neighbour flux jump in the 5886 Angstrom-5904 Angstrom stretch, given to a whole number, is 2290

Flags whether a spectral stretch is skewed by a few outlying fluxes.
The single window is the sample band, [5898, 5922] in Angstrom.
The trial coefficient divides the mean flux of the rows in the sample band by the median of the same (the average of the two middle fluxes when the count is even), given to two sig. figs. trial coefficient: 0.99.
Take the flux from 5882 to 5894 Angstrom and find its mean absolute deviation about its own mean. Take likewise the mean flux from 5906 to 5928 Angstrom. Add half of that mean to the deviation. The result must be 97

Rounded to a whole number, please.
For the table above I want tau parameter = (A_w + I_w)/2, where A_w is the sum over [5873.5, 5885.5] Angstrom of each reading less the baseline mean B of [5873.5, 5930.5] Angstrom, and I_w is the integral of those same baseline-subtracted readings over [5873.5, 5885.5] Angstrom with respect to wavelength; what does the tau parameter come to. 62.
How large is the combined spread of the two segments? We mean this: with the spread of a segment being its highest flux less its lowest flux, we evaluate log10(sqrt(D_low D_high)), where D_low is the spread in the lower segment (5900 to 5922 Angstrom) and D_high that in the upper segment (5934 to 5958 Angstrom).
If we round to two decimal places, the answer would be 1.32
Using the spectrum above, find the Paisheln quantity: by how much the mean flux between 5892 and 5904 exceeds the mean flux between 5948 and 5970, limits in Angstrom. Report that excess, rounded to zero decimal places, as -10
